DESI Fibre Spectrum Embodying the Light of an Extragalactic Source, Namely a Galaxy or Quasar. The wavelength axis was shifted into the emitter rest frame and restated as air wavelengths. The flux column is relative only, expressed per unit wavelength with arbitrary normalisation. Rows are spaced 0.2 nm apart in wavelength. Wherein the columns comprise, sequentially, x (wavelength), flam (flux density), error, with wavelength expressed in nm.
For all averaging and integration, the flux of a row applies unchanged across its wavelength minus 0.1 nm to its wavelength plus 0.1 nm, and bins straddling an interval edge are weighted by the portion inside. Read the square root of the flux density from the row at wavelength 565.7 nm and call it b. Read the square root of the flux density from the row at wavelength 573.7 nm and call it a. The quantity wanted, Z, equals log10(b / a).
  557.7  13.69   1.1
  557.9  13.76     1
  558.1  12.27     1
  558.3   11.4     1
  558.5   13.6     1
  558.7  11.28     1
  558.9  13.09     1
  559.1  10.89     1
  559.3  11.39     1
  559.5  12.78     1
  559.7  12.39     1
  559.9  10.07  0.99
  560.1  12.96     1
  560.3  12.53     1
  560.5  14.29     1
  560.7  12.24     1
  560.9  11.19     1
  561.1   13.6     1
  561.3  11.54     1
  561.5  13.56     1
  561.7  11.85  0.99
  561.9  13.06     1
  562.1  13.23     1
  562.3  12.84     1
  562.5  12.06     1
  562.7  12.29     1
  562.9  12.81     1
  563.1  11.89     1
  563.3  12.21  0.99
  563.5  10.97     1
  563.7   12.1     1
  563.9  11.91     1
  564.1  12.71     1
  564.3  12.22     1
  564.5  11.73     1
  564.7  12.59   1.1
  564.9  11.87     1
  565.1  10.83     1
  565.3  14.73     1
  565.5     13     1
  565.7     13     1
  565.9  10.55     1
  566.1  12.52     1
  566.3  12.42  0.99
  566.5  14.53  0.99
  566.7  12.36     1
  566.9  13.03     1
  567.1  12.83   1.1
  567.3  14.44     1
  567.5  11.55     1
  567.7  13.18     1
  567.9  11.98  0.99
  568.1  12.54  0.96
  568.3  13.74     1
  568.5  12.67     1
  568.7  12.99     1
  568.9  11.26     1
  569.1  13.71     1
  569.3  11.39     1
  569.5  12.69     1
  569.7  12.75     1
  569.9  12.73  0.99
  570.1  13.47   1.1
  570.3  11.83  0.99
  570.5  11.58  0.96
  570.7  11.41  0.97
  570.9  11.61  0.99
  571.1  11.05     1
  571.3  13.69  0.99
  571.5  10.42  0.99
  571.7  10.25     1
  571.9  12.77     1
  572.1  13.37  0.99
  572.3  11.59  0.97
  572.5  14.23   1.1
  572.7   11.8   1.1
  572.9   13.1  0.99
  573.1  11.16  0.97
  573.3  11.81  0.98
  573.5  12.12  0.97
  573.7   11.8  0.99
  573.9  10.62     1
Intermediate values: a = 3.44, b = 3.61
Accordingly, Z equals 0.021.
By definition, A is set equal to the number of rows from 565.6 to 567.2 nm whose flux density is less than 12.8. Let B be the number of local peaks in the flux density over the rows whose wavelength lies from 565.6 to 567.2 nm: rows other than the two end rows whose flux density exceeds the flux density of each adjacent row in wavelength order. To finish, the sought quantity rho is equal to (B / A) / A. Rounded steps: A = 4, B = 3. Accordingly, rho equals 0.19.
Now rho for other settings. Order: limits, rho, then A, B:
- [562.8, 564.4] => 0.06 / 7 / 3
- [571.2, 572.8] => 0.08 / 5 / 2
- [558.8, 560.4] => 0.06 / 6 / 2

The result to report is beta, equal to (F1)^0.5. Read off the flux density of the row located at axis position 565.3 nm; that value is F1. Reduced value 3.84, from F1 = 14.73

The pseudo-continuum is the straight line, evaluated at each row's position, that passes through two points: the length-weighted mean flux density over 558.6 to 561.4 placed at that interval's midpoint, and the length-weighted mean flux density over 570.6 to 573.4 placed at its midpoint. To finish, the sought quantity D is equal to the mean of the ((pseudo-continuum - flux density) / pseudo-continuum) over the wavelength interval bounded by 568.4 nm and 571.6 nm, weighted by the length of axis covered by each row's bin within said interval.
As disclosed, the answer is -0.013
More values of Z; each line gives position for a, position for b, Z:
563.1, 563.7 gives 0.004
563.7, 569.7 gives 0.011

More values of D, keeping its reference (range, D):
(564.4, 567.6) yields -0.044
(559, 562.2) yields -0.016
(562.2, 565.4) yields -0.010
